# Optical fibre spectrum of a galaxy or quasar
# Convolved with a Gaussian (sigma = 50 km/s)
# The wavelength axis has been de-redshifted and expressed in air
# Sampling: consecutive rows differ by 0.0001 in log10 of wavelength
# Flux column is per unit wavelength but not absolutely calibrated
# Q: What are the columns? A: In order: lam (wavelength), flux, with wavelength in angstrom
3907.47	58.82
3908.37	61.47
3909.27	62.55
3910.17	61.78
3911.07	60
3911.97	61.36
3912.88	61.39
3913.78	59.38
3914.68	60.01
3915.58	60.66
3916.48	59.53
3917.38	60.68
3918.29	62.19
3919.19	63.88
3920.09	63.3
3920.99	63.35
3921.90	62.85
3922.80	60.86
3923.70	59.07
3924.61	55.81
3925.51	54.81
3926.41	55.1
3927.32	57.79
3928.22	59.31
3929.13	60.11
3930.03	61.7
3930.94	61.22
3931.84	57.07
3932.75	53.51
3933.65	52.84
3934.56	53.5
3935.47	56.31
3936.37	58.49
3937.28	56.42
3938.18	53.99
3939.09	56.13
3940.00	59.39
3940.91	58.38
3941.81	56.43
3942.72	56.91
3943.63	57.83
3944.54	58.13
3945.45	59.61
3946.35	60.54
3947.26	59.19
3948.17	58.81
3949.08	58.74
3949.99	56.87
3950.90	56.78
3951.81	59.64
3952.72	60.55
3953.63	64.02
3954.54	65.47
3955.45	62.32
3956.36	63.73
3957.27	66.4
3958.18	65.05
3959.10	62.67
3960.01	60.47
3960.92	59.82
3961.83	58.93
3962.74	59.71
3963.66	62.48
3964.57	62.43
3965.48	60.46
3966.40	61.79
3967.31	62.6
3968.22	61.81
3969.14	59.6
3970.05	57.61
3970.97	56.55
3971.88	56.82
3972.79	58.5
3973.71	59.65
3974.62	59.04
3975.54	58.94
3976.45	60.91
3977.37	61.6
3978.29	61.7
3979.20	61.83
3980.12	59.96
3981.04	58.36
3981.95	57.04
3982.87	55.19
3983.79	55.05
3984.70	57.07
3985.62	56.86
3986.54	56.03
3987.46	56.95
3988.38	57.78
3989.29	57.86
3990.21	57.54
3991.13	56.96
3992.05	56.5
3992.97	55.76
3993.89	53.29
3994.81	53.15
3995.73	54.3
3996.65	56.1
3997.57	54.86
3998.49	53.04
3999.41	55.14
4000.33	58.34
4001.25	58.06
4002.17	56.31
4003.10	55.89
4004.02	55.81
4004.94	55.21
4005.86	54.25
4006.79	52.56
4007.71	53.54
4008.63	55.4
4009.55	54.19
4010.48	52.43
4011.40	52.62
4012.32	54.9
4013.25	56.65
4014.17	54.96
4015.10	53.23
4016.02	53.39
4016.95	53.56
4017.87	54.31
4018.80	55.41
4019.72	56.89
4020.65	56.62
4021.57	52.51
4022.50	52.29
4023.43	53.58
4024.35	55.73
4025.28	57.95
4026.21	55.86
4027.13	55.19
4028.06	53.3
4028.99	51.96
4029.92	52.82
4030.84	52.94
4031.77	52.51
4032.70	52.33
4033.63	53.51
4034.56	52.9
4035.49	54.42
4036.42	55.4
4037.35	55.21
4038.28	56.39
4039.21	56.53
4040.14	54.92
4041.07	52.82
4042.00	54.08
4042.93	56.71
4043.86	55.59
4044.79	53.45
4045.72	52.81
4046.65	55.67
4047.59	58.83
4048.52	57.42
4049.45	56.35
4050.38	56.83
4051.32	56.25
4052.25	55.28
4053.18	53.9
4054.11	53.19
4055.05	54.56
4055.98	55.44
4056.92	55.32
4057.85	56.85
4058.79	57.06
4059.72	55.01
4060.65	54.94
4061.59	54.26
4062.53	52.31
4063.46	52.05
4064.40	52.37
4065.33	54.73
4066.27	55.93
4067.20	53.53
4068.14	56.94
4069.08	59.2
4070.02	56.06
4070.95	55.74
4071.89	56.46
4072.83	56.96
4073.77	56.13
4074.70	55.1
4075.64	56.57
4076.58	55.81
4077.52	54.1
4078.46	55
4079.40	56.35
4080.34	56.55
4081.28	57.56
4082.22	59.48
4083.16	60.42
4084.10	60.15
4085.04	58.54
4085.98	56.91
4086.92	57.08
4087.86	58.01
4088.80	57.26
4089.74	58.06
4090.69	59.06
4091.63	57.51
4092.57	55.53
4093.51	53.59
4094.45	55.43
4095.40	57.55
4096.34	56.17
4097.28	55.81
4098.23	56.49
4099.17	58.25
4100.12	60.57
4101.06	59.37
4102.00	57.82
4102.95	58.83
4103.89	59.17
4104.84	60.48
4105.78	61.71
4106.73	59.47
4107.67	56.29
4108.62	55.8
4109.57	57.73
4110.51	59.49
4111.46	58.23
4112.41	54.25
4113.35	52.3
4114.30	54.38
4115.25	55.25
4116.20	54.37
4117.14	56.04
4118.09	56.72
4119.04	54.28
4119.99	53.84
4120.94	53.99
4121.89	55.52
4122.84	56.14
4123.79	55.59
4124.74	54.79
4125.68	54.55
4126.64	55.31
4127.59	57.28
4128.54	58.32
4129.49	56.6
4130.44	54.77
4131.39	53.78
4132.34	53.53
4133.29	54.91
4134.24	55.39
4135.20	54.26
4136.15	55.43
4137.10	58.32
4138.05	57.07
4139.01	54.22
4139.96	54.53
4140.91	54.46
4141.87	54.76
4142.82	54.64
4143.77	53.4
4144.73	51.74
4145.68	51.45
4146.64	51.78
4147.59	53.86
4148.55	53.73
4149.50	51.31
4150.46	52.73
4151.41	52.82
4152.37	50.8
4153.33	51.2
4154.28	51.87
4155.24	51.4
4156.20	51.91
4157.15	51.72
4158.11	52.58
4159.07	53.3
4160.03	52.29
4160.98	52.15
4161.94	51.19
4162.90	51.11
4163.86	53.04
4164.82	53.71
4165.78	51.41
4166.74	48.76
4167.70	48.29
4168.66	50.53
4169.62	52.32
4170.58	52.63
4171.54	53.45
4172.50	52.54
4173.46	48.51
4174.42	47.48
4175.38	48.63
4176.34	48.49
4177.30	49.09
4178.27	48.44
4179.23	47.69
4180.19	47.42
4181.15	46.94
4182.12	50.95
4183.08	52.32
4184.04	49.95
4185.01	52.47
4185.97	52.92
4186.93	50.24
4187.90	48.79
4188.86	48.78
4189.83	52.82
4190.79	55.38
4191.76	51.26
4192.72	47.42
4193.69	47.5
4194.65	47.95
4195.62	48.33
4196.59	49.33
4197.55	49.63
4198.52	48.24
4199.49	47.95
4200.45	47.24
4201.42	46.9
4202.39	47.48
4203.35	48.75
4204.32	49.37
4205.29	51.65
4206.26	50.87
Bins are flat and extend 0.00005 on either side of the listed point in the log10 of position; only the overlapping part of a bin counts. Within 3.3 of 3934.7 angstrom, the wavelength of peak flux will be 3936.37 angstrom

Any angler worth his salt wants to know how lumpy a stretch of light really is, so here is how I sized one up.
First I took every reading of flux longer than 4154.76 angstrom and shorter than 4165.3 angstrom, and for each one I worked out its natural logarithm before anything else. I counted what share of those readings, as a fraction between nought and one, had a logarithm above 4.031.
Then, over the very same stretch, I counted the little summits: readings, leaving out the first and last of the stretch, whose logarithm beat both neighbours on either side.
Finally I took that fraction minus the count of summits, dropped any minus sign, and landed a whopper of 2.0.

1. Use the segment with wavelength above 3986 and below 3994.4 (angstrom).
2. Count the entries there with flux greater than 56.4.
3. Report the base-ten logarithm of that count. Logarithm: 0.8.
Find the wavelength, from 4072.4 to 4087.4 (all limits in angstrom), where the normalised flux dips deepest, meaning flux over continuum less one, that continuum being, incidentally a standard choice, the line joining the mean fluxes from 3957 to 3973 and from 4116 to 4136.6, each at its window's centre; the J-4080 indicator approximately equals 4077.52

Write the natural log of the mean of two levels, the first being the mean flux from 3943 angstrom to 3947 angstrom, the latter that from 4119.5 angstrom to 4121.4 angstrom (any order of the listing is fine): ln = 4.03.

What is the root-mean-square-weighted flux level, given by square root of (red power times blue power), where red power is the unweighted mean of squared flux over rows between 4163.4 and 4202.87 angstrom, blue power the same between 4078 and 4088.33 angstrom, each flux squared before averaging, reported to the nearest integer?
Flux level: 2886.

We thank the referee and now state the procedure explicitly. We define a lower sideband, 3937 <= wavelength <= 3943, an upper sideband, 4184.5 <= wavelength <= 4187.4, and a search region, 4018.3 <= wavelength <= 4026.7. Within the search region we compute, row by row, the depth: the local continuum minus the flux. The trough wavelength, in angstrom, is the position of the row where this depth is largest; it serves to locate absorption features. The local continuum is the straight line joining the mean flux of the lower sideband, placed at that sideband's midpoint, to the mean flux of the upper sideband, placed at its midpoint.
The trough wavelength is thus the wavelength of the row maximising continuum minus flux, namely 4022.50 angstrom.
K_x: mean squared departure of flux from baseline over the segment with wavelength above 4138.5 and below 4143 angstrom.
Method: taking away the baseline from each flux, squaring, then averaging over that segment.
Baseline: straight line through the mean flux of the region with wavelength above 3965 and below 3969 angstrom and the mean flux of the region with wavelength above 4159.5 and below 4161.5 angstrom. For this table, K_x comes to 2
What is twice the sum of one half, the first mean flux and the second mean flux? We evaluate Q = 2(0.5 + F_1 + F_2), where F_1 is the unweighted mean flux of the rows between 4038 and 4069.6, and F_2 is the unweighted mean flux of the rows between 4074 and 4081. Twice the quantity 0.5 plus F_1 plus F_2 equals 223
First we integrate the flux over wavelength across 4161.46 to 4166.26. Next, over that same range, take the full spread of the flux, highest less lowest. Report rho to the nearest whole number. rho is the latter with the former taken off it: -247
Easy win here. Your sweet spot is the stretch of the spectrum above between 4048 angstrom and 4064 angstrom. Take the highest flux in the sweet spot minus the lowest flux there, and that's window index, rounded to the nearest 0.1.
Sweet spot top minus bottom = 5.4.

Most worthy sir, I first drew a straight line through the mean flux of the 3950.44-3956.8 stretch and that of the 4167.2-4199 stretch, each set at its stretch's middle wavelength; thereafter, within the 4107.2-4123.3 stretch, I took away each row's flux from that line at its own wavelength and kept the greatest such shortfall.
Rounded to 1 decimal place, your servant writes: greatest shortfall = 1.2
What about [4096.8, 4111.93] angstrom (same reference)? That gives -1.5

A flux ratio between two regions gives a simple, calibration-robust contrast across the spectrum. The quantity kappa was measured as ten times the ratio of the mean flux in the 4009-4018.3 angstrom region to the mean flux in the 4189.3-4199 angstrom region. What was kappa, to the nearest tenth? 10.9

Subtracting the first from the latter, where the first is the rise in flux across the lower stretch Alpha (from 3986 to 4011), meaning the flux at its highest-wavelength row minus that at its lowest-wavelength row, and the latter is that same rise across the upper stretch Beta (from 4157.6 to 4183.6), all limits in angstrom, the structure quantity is 3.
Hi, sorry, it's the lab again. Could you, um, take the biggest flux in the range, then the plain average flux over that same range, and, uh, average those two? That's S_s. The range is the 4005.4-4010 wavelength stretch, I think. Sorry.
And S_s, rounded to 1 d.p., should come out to 54.7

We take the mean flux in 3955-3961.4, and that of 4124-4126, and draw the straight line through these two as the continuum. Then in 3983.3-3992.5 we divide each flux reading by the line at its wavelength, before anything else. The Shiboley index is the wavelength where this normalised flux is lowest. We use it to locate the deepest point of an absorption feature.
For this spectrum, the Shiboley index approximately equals 3983.79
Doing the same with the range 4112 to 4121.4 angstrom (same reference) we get 4113.35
